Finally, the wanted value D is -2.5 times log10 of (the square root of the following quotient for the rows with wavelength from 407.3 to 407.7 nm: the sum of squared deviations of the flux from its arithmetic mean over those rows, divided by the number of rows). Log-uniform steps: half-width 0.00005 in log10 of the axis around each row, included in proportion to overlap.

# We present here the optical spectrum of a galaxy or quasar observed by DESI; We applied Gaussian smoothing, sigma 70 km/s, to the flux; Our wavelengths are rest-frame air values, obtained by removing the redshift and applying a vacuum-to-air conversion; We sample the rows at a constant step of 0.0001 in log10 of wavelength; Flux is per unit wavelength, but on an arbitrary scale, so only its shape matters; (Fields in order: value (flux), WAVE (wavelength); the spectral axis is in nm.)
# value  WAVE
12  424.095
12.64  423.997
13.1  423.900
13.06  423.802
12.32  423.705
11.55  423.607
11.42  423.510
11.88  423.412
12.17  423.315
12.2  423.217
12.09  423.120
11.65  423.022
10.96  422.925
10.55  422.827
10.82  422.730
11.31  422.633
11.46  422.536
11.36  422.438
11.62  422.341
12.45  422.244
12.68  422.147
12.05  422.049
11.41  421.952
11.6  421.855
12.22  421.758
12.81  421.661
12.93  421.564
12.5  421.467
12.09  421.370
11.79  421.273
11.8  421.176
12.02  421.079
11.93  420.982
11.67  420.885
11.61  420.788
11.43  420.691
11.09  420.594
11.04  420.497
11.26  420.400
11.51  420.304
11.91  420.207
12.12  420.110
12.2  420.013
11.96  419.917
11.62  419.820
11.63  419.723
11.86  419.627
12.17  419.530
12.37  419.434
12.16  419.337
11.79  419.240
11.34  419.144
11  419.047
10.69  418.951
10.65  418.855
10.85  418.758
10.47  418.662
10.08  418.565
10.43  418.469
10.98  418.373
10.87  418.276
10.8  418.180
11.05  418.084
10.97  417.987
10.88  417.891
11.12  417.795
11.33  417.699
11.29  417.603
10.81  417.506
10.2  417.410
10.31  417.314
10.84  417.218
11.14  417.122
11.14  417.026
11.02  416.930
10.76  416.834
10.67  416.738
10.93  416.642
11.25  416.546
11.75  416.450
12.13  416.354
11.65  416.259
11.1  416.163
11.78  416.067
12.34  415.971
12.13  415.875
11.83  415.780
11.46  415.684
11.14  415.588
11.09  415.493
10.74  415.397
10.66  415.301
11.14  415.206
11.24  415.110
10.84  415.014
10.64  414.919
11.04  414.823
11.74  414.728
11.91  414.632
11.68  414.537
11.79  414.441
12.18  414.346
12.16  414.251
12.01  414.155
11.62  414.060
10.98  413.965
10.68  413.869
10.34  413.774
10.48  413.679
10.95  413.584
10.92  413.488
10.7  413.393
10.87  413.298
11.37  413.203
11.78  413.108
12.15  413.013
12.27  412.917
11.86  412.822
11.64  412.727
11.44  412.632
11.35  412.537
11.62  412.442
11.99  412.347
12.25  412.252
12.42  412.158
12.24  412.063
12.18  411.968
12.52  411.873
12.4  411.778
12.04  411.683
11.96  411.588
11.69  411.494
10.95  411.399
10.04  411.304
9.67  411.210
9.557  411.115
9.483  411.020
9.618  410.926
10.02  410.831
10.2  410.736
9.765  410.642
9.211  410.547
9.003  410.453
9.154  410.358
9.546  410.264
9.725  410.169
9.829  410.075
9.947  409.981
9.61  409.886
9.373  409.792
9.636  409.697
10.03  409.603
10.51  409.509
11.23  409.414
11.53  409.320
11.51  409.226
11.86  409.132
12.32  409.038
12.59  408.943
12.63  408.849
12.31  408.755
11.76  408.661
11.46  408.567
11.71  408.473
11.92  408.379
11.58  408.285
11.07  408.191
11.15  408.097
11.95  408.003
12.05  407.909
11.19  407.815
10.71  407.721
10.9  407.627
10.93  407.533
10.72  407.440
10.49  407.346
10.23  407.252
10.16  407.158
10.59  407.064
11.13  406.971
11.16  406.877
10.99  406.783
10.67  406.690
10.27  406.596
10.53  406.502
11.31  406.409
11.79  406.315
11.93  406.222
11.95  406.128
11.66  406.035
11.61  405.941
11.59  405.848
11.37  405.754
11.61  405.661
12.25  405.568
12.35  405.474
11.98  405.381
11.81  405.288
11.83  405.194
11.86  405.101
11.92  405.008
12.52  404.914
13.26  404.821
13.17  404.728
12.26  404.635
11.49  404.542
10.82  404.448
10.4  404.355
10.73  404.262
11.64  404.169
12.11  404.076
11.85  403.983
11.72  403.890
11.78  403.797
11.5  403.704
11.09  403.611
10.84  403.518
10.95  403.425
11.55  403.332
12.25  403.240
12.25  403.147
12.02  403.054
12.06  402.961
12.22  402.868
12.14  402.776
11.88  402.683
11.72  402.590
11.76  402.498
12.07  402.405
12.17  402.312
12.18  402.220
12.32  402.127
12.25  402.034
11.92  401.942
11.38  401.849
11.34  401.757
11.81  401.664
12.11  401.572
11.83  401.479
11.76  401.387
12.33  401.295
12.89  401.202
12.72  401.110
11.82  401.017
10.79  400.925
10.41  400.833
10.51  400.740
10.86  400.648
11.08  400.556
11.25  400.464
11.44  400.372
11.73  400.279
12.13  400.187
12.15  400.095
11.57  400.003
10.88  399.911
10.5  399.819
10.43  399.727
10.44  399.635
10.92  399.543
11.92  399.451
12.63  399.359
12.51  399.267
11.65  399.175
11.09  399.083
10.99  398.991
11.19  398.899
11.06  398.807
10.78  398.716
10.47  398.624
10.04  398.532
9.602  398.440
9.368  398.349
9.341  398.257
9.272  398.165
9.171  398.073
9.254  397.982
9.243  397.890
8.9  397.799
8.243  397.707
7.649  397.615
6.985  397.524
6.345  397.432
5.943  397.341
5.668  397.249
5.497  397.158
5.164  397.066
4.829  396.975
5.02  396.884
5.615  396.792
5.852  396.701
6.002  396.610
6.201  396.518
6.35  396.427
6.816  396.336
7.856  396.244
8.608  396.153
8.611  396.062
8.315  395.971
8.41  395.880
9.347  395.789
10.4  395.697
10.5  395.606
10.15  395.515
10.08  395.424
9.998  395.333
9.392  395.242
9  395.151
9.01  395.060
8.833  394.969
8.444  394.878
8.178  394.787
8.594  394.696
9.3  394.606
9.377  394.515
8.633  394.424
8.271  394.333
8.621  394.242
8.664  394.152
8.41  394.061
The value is 1.9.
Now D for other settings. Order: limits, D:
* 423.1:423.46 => 2.3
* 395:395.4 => 1.0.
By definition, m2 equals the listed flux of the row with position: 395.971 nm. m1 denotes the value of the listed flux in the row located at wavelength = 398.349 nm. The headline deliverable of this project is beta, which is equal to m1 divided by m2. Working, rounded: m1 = 9.368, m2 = 8.315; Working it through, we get 1.13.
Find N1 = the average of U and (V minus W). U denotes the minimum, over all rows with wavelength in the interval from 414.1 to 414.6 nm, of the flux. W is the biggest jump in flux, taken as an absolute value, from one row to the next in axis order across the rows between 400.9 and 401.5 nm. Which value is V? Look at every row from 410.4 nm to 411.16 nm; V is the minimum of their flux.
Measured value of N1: 9.8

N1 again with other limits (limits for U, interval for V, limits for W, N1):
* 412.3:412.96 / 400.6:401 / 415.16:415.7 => 10.6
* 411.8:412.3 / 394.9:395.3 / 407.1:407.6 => 10.4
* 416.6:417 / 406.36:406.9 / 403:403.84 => 10.1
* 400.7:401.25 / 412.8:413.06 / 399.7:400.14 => 10.8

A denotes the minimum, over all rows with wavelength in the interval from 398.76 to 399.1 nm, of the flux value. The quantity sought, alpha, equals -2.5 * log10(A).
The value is -2.60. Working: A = 10.99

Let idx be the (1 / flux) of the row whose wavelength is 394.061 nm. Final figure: 0.119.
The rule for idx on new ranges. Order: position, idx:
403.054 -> 0.083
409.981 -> 0.101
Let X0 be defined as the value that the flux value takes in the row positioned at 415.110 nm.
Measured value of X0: 11.24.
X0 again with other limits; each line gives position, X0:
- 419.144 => 11.34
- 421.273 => 11.79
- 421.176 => 11.8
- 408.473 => 11.71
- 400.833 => 10.41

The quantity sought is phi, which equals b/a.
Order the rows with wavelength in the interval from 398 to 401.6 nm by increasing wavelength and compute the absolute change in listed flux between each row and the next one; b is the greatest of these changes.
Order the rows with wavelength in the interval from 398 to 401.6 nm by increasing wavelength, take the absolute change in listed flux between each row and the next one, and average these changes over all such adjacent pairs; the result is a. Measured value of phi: 2.9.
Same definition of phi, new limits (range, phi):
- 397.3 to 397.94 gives 1.2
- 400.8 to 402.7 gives 3.2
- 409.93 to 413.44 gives 3.3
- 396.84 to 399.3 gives 2.6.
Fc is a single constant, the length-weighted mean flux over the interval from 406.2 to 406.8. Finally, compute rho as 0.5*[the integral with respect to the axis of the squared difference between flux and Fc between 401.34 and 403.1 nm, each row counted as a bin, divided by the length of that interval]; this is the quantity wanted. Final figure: 0.4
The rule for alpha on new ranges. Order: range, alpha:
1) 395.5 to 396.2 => -2.30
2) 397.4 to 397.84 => -2.01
